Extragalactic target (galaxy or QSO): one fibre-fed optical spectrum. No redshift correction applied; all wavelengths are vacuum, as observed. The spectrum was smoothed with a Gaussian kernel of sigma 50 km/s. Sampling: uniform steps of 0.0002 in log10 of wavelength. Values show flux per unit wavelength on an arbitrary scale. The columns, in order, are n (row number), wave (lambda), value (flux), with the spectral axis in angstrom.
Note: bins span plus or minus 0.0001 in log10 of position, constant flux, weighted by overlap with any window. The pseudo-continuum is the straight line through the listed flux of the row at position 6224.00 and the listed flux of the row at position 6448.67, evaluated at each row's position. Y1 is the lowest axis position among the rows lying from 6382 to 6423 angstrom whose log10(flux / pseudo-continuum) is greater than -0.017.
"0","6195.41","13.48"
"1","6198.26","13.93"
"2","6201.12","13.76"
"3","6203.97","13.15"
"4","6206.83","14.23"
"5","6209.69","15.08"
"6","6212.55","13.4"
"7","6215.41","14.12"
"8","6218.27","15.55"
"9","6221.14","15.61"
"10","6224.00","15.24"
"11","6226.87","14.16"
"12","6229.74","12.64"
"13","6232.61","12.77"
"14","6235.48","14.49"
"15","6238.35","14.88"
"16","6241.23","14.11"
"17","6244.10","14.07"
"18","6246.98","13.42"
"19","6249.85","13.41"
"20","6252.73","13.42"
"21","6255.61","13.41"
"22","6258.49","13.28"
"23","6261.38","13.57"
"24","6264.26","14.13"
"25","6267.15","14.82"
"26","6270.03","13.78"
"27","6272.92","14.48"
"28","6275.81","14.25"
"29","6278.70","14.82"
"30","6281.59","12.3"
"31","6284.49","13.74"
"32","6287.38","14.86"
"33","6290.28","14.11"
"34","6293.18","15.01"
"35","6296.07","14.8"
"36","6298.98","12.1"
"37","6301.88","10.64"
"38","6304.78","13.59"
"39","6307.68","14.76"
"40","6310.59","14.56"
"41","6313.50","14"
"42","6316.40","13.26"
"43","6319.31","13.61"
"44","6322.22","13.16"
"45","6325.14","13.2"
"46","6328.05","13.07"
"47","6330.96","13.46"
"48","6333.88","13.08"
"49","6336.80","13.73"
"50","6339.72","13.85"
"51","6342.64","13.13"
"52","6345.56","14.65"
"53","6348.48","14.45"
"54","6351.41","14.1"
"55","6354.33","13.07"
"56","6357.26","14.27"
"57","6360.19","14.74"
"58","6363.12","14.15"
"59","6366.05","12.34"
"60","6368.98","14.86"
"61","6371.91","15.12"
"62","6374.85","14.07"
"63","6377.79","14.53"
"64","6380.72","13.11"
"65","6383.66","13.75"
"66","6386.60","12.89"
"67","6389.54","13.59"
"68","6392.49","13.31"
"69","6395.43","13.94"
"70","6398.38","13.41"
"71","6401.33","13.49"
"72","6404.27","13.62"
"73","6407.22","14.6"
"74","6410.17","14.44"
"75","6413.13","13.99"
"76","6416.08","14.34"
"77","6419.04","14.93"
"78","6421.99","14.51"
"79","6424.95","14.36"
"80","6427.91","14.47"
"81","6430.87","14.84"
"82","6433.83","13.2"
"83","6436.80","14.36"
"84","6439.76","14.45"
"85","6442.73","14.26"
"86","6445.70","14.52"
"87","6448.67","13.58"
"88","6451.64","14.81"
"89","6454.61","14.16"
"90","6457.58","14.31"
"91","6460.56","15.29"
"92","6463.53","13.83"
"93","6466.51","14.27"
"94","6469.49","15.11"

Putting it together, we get 6383.66 angstrom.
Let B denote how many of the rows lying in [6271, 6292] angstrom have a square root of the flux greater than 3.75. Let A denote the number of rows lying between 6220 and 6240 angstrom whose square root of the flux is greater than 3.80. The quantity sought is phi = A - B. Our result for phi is -1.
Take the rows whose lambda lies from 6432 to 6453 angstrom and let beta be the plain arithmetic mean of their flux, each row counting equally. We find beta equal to 14.2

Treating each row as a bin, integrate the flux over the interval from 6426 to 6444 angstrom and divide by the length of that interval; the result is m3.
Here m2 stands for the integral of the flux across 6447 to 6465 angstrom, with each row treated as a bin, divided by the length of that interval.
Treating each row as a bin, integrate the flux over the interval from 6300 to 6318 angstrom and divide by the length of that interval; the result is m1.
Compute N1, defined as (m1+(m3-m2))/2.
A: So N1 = 6.69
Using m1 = 13.4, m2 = 14.3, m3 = 14.3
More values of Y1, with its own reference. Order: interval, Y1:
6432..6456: 6433.83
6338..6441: 6339.72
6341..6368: 6345.56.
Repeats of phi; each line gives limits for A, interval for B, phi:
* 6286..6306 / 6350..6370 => -2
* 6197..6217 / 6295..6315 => -2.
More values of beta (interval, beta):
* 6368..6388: 14.0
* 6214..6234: 14.3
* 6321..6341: 13.4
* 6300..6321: 13.5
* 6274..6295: 14.2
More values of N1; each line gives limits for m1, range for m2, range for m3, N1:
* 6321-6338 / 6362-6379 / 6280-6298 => 6.59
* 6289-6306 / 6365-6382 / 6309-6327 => 6.46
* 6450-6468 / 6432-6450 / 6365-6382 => 7.21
